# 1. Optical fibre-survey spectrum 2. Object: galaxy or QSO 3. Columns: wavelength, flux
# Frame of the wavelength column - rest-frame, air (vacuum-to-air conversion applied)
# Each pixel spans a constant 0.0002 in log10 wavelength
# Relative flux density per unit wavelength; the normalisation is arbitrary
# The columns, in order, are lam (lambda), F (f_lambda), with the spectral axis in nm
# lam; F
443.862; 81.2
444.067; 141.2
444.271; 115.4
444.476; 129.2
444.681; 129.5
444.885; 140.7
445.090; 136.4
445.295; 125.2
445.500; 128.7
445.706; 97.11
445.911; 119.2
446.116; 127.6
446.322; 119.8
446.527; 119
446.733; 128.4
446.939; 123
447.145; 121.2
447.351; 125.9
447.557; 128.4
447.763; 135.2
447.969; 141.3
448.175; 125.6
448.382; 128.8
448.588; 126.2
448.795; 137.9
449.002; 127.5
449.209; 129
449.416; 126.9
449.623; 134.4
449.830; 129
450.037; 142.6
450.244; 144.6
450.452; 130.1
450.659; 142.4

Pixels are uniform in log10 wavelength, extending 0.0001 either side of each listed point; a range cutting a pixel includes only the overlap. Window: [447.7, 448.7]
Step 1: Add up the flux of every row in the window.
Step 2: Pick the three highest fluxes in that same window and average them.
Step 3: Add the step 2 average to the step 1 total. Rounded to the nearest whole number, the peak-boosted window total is 792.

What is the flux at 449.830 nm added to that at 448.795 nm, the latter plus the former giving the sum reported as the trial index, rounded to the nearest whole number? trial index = 267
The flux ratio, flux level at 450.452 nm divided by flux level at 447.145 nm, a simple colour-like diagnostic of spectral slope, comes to 1.07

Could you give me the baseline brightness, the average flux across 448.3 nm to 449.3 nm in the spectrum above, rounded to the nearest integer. 130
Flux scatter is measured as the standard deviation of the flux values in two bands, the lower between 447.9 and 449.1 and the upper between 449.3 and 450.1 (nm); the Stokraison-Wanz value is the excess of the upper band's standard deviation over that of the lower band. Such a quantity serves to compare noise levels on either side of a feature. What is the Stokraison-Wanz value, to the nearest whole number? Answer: 0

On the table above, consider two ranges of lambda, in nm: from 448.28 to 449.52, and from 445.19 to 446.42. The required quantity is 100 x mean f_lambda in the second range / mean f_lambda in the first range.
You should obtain 92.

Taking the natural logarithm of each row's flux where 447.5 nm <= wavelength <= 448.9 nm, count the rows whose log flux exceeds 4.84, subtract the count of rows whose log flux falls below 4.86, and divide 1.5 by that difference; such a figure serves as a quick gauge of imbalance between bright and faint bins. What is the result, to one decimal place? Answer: 1.5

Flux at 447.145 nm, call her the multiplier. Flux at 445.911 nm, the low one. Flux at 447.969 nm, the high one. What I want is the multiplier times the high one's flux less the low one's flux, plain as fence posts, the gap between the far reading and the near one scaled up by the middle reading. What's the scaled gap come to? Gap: 2679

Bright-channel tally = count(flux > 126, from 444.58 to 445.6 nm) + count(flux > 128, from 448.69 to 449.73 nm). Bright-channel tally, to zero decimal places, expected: 7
